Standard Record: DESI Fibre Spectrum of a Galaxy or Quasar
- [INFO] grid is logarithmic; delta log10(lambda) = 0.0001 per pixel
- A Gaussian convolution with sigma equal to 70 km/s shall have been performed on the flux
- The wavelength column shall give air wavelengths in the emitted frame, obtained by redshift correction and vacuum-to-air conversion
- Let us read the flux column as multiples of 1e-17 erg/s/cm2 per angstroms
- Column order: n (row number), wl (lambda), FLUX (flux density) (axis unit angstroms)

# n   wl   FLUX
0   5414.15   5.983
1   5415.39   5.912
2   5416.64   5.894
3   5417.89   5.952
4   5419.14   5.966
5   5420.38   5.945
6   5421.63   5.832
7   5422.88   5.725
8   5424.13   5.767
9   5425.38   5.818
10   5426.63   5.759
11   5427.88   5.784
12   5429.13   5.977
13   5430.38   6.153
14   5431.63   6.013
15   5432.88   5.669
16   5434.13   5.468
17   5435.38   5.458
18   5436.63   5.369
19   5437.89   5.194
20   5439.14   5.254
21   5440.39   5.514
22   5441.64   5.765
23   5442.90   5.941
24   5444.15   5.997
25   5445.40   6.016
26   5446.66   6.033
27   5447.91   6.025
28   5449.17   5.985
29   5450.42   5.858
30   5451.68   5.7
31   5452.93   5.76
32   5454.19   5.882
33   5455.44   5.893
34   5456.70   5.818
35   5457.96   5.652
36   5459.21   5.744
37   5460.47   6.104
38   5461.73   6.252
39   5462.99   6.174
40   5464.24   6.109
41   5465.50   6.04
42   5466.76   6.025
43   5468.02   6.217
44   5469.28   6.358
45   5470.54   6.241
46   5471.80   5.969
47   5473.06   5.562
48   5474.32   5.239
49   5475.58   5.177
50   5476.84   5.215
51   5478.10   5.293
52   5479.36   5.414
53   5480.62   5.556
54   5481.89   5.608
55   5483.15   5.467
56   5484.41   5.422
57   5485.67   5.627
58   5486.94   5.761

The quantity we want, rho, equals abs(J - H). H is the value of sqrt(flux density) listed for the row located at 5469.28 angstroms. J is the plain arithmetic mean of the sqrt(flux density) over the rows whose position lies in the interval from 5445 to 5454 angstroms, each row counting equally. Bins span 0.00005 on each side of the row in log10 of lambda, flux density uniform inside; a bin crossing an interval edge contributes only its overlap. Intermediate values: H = 2.52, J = 2.43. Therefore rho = 0.09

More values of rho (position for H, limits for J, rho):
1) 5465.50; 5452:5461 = 0.04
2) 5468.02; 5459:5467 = 0.03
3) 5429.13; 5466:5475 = 0.01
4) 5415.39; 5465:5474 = 0.03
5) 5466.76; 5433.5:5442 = 0.12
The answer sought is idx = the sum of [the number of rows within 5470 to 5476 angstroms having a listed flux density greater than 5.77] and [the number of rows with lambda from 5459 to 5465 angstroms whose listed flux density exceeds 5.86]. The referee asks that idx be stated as 6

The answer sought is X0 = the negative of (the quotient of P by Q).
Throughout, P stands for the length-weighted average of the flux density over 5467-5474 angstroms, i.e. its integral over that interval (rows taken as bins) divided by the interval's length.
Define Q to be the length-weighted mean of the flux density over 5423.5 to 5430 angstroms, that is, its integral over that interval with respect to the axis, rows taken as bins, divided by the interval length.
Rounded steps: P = 6.03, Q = 5.83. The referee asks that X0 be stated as -1.03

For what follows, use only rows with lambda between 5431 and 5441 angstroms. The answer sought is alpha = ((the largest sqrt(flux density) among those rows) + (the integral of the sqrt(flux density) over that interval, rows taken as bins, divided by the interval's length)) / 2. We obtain 2.40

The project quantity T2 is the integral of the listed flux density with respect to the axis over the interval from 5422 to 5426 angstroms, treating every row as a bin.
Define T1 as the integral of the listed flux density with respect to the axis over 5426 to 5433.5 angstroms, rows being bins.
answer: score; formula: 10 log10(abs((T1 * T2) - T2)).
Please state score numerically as 30.0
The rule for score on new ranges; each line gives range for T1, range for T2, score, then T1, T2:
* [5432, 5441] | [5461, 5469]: 33.7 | 49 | 49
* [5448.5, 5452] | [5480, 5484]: 26.3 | 20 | 22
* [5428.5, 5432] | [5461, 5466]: 27.9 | 21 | 31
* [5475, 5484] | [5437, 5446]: 33.8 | 49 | 51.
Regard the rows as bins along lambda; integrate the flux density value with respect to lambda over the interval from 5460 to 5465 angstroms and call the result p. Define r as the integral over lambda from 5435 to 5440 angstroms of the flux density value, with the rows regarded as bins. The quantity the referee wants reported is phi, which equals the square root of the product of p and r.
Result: 28.6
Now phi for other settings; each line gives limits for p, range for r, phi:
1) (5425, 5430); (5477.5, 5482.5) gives 28.3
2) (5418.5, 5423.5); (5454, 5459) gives 29.2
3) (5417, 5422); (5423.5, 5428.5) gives 29.3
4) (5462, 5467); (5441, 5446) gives 30.1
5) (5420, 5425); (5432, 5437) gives 28.3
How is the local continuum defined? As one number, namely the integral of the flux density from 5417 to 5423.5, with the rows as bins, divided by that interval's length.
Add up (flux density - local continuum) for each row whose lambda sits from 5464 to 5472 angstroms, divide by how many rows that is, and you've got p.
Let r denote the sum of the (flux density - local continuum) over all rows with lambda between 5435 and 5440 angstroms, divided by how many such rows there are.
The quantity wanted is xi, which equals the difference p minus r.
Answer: 0.8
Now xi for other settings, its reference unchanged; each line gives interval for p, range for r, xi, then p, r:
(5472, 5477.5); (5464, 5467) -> -0.8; -0.6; 0.2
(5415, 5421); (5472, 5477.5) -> 0.6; 0.0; -0.6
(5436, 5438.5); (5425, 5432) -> -0.6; -0.6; 0.0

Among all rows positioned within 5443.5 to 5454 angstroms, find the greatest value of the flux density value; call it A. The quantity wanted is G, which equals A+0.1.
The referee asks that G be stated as 6.1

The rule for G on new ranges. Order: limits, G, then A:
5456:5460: 5.9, 5.818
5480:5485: 5.7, 5.608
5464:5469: 6.3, 6.217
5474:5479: 5.4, 5.293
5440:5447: 6.1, 6.033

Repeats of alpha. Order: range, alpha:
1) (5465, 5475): 2.48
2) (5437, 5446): 2.42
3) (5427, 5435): 2.45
